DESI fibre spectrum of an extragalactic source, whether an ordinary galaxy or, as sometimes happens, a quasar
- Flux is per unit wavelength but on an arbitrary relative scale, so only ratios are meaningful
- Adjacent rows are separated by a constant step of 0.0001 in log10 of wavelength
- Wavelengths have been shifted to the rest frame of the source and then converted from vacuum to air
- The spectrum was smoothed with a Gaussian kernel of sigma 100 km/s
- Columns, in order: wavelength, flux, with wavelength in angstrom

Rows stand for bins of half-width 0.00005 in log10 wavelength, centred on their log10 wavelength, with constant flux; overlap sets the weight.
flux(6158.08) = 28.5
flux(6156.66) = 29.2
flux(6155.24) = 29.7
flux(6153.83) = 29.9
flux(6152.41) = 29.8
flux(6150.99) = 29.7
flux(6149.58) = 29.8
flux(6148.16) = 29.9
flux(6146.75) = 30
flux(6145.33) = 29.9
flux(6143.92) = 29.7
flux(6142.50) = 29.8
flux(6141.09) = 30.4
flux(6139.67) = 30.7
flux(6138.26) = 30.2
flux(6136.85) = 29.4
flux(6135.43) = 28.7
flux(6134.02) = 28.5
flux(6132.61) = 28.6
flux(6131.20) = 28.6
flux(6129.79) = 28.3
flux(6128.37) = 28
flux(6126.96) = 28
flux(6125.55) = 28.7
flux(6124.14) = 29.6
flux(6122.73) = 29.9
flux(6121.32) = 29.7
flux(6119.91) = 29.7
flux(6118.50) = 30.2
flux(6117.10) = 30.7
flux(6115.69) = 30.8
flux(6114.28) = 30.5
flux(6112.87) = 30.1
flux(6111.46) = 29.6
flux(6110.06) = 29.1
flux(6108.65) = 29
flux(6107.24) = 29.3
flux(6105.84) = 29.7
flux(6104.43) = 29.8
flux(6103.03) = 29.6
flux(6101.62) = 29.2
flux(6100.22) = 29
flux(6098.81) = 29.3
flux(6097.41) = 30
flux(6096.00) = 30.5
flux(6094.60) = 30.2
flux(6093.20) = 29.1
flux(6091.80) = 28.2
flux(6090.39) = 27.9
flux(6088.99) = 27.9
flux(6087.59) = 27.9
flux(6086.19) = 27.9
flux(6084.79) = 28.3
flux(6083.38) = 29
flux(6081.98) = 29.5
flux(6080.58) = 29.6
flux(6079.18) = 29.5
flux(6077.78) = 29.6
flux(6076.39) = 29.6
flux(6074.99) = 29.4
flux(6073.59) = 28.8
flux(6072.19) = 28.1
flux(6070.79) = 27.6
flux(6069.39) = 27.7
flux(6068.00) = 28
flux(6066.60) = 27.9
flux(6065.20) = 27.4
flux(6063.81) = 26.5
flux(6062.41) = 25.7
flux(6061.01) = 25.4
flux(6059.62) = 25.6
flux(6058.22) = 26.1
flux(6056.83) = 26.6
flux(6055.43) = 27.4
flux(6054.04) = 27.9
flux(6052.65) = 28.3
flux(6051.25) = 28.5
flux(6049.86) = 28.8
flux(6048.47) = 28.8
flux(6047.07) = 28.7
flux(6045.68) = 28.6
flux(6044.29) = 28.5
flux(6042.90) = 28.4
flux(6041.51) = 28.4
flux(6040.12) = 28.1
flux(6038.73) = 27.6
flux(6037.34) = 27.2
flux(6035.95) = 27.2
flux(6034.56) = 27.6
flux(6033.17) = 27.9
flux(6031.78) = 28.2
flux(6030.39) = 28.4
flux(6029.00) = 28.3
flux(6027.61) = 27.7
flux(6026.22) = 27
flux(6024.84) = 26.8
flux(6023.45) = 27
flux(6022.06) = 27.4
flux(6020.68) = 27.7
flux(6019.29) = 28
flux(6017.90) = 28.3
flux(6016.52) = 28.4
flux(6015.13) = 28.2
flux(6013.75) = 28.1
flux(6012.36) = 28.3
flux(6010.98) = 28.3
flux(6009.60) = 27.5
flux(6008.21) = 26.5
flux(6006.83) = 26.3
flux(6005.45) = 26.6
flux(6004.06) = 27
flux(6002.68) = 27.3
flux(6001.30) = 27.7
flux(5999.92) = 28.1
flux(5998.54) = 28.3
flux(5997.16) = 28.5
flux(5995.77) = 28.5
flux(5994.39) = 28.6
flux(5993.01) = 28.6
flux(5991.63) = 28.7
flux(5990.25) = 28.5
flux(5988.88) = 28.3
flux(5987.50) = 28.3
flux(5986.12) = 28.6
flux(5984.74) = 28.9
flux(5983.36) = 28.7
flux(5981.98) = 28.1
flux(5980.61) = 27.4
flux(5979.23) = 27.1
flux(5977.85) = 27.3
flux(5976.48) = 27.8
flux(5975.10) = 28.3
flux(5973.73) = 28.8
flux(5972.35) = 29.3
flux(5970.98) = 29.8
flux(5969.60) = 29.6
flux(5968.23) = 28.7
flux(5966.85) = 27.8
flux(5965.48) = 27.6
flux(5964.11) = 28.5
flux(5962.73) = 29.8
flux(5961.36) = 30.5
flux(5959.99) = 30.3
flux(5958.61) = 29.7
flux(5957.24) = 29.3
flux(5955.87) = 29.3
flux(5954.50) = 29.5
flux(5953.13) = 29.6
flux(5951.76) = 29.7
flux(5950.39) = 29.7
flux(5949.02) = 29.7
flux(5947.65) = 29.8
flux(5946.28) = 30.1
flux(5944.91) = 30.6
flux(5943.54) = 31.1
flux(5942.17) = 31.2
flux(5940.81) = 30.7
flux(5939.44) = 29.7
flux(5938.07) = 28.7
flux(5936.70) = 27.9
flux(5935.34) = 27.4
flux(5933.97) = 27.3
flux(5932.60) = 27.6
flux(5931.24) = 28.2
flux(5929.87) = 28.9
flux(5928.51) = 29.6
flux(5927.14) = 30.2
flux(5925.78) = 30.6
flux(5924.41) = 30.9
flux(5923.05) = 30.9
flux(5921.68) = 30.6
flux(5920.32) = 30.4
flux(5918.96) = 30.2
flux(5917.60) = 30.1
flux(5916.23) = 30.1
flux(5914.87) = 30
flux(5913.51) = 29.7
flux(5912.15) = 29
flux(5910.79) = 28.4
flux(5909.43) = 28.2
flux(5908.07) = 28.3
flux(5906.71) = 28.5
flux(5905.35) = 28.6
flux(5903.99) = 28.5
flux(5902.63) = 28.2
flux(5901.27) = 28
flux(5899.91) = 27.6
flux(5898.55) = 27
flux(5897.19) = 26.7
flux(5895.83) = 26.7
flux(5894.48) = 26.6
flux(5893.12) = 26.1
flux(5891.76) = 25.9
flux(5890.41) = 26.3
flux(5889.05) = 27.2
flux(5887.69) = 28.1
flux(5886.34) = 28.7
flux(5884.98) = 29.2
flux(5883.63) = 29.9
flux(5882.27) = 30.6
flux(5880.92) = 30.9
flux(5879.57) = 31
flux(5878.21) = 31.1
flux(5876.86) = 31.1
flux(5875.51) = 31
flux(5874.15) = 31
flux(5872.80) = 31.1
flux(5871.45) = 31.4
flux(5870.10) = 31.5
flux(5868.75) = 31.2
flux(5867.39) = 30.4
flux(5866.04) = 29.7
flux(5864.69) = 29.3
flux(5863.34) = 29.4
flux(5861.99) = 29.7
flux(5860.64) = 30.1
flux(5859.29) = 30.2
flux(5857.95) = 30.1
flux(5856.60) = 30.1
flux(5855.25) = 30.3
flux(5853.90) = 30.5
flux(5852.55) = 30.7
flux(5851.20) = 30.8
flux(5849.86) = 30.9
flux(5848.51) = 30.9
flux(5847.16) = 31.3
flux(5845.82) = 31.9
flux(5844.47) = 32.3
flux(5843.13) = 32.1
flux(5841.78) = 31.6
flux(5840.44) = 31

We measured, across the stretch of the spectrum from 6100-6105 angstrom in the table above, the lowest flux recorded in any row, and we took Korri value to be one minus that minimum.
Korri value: -28.0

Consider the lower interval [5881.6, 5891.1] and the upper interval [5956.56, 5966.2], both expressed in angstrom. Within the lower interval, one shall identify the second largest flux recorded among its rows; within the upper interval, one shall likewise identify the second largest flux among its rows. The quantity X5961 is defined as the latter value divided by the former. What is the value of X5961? 1.01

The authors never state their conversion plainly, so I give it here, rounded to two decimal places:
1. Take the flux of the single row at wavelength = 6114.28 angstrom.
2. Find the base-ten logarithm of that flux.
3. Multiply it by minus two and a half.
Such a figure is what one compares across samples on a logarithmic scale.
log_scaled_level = -3.71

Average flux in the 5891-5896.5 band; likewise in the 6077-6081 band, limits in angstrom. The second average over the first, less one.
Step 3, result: 0.12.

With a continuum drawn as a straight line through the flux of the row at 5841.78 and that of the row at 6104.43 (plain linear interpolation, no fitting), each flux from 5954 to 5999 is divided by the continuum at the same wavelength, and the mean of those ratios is 0.935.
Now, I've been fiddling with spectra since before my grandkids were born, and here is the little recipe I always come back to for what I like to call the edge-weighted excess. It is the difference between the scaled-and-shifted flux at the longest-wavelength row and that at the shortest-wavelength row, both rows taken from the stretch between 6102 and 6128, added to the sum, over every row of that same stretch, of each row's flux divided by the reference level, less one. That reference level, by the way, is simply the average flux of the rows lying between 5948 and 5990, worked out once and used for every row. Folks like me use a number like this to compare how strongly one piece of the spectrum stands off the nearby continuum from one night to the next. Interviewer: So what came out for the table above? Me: 0.4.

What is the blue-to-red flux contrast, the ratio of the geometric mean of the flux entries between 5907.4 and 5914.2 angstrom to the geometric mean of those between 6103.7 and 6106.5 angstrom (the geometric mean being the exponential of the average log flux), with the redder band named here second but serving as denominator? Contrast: 0.97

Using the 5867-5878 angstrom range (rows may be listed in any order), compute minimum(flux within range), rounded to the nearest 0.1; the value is 30.4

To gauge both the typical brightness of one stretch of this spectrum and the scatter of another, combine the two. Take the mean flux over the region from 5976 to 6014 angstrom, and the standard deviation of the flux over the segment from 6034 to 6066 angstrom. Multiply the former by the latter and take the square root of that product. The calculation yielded 5.5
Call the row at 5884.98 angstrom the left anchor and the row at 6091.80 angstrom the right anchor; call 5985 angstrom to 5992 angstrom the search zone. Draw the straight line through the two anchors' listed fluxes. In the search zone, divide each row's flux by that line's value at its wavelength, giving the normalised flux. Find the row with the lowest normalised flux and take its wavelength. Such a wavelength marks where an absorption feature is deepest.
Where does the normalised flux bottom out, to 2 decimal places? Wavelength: 5987.50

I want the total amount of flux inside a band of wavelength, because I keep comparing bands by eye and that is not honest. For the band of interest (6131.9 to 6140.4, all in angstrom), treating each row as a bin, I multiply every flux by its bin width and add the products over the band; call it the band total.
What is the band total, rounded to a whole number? 249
